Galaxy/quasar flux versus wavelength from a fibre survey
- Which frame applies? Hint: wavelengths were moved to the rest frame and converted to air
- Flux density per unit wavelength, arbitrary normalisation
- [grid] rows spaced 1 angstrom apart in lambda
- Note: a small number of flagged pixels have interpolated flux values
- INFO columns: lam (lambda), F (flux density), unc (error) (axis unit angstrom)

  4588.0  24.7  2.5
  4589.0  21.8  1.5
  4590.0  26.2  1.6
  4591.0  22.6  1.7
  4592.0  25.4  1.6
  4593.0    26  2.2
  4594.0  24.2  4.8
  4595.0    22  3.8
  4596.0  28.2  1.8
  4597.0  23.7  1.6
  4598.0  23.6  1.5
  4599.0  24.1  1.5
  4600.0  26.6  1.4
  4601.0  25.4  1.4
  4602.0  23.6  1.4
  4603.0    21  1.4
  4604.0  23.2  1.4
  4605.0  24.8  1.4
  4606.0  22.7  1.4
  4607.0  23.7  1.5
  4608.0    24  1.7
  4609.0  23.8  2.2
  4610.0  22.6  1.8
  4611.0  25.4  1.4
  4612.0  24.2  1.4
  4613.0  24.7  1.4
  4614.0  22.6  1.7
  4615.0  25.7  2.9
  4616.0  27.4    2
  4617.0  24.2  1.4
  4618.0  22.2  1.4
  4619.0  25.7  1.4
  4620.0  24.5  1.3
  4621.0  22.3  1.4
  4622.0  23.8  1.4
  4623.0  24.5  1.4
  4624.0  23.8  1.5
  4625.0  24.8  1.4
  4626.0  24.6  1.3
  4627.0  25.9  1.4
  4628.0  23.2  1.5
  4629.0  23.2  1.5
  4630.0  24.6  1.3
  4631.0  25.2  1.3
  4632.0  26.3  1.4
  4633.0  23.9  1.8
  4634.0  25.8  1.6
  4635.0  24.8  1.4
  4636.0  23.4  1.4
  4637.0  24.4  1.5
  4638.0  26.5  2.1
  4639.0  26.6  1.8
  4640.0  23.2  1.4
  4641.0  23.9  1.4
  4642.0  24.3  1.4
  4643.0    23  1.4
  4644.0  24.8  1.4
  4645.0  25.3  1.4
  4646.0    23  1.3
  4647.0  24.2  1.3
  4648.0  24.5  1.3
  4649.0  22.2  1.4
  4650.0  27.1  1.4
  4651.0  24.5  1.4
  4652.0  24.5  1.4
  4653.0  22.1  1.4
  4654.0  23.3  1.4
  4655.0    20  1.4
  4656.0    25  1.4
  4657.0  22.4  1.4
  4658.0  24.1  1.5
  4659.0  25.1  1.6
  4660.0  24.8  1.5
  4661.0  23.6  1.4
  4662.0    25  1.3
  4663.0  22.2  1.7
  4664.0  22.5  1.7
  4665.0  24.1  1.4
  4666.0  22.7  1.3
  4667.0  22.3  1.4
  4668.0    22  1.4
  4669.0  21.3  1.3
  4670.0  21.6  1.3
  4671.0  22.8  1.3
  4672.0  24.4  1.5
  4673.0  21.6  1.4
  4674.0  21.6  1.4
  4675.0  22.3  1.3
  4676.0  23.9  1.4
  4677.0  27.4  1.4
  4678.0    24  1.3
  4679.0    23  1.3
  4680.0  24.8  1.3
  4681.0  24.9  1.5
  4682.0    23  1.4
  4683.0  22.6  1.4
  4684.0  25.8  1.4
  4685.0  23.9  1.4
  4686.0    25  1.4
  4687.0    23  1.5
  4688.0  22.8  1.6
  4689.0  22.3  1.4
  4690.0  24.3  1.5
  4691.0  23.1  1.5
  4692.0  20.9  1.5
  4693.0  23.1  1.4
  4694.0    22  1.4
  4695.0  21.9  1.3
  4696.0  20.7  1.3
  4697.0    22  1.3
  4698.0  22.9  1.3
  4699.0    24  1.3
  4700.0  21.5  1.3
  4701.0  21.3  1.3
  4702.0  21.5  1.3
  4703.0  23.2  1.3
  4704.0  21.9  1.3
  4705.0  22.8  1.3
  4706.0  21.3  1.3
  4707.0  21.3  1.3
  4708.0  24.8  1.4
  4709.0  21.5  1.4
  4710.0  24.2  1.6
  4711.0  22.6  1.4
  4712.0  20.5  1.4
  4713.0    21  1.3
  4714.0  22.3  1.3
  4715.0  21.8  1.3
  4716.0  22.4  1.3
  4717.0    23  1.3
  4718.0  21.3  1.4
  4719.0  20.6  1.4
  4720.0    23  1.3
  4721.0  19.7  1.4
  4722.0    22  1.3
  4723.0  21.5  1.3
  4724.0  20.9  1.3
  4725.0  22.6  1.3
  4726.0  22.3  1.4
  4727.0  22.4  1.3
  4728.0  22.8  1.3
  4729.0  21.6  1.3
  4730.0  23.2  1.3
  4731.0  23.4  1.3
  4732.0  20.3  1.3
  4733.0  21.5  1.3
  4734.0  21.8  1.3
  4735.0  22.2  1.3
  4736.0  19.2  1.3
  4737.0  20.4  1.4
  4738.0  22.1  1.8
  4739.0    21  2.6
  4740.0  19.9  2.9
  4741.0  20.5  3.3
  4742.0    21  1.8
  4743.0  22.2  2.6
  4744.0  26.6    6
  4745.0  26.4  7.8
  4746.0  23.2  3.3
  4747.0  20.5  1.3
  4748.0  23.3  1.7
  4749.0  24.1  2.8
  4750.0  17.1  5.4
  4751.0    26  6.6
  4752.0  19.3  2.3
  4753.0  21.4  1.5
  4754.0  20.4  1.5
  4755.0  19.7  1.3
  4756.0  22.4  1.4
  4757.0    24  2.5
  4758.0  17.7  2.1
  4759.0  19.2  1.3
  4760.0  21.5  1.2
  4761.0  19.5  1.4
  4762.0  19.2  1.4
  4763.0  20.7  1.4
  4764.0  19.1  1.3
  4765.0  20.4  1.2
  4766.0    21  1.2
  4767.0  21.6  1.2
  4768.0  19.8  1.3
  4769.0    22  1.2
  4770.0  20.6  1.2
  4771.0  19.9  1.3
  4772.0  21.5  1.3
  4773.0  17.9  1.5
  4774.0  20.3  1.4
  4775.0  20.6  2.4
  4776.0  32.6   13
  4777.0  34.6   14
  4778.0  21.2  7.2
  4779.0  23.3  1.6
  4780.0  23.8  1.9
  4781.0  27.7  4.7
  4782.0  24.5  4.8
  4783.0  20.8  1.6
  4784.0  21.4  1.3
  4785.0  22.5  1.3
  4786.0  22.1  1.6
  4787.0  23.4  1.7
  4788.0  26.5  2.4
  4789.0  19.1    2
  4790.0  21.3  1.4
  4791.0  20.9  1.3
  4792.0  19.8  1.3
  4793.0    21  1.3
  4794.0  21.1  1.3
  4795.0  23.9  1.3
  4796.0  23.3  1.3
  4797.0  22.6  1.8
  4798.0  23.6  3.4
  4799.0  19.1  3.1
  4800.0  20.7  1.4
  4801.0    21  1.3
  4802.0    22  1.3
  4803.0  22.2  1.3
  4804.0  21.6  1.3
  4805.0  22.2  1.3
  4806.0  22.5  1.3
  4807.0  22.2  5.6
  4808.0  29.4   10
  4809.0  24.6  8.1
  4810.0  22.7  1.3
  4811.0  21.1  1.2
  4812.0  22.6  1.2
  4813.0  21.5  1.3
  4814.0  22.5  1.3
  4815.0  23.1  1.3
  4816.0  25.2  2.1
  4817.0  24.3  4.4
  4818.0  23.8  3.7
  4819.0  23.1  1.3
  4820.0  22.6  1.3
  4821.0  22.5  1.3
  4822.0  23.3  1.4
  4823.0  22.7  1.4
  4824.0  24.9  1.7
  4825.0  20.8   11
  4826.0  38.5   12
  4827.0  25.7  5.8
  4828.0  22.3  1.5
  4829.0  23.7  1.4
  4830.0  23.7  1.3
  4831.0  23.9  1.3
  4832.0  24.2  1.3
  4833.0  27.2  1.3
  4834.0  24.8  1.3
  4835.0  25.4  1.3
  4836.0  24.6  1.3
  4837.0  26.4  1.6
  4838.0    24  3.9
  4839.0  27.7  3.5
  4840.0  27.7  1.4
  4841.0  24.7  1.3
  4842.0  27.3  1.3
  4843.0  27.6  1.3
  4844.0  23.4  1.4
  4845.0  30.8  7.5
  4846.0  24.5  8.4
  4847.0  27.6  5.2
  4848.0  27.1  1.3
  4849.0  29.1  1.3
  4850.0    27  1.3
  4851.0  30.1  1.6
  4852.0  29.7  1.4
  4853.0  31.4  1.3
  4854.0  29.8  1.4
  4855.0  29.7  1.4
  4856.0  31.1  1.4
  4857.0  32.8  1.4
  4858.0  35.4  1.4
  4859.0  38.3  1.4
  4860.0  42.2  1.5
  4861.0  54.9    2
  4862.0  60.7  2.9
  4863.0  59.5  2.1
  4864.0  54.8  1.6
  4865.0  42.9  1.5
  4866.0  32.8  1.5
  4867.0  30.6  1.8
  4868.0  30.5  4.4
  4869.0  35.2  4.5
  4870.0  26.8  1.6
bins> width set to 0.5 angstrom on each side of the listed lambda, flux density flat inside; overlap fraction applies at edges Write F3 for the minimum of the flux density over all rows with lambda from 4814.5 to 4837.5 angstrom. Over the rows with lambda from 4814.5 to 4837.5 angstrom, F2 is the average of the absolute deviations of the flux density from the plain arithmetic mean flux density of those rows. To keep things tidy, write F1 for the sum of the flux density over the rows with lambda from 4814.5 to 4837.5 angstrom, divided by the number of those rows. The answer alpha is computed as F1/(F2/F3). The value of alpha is 281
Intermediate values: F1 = 25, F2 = 1.8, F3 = 20.8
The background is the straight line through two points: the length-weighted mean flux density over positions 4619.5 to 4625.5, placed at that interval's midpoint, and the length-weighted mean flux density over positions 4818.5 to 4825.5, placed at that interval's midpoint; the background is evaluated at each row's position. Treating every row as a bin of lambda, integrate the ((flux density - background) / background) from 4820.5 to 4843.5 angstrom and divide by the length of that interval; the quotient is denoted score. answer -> 0.114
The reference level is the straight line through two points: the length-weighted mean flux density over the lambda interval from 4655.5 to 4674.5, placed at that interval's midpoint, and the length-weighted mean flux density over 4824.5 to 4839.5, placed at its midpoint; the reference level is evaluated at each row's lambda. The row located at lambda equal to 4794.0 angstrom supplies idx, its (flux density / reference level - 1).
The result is -0.16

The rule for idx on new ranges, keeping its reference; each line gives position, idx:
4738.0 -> -0.09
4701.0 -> -0.10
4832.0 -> -0.05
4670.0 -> -0.07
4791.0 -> -0.16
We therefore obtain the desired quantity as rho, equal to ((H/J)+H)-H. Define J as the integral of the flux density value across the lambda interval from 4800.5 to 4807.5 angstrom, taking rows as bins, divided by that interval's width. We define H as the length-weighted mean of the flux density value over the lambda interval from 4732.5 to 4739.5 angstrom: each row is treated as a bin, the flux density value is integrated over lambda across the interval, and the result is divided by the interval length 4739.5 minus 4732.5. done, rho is 0.96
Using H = 21.2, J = 22.0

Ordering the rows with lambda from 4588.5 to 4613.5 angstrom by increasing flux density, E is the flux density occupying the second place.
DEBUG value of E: 21.8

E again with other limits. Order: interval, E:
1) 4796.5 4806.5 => 20.7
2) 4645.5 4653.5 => 22.2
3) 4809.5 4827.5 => 21.1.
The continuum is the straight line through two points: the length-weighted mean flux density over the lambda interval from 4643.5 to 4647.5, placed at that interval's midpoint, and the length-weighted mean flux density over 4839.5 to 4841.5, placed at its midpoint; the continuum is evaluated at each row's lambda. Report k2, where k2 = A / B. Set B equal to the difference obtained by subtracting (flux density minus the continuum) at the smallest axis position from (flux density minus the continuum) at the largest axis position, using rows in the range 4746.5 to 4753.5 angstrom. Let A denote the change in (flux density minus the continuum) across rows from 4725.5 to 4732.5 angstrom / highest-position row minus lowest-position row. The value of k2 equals -2.4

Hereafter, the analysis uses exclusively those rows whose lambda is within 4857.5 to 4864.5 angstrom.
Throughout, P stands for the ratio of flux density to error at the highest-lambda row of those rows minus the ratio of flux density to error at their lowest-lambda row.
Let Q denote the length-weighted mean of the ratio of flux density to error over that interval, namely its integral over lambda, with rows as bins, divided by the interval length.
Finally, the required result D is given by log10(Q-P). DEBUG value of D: 1.27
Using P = 9.0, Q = 27.4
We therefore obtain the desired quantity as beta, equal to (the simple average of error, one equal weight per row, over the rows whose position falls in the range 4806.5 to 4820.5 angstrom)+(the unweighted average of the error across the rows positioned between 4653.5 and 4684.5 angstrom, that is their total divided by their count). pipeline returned 4.56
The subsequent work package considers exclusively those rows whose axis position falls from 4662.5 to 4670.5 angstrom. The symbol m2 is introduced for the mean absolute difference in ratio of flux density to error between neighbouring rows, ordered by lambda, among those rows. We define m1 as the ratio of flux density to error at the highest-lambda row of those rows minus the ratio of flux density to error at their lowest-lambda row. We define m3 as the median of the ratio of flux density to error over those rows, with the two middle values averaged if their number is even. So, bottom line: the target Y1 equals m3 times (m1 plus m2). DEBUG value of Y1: 74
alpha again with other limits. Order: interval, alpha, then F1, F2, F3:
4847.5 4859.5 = 353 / 31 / 2.4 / 27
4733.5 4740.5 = 423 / 21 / 1.0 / 19.2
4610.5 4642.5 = 554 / 25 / 1.0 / 22.2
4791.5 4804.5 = 359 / 22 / 1.2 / 19.1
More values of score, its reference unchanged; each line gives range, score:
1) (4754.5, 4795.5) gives -0.050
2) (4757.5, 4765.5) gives -0.152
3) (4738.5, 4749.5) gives -0.029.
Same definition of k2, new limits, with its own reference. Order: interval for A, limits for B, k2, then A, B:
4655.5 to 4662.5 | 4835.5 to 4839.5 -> 0.0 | 0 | 3.1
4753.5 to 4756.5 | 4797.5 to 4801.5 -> -0.8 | 2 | -2.6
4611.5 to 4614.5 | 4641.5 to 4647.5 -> 10.9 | -2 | -0.1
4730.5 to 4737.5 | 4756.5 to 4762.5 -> 0.6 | -3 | -4.8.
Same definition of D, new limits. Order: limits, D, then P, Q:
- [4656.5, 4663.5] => 1.28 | -2.9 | 16.2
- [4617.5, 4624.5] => 1.23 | 0.0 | 17.1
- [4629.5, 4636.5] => 1.29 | -2.2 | 17.3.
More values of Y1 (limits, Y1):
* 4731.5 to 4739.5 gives -92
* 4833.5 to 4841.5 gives 75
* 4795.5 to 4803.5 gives 37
